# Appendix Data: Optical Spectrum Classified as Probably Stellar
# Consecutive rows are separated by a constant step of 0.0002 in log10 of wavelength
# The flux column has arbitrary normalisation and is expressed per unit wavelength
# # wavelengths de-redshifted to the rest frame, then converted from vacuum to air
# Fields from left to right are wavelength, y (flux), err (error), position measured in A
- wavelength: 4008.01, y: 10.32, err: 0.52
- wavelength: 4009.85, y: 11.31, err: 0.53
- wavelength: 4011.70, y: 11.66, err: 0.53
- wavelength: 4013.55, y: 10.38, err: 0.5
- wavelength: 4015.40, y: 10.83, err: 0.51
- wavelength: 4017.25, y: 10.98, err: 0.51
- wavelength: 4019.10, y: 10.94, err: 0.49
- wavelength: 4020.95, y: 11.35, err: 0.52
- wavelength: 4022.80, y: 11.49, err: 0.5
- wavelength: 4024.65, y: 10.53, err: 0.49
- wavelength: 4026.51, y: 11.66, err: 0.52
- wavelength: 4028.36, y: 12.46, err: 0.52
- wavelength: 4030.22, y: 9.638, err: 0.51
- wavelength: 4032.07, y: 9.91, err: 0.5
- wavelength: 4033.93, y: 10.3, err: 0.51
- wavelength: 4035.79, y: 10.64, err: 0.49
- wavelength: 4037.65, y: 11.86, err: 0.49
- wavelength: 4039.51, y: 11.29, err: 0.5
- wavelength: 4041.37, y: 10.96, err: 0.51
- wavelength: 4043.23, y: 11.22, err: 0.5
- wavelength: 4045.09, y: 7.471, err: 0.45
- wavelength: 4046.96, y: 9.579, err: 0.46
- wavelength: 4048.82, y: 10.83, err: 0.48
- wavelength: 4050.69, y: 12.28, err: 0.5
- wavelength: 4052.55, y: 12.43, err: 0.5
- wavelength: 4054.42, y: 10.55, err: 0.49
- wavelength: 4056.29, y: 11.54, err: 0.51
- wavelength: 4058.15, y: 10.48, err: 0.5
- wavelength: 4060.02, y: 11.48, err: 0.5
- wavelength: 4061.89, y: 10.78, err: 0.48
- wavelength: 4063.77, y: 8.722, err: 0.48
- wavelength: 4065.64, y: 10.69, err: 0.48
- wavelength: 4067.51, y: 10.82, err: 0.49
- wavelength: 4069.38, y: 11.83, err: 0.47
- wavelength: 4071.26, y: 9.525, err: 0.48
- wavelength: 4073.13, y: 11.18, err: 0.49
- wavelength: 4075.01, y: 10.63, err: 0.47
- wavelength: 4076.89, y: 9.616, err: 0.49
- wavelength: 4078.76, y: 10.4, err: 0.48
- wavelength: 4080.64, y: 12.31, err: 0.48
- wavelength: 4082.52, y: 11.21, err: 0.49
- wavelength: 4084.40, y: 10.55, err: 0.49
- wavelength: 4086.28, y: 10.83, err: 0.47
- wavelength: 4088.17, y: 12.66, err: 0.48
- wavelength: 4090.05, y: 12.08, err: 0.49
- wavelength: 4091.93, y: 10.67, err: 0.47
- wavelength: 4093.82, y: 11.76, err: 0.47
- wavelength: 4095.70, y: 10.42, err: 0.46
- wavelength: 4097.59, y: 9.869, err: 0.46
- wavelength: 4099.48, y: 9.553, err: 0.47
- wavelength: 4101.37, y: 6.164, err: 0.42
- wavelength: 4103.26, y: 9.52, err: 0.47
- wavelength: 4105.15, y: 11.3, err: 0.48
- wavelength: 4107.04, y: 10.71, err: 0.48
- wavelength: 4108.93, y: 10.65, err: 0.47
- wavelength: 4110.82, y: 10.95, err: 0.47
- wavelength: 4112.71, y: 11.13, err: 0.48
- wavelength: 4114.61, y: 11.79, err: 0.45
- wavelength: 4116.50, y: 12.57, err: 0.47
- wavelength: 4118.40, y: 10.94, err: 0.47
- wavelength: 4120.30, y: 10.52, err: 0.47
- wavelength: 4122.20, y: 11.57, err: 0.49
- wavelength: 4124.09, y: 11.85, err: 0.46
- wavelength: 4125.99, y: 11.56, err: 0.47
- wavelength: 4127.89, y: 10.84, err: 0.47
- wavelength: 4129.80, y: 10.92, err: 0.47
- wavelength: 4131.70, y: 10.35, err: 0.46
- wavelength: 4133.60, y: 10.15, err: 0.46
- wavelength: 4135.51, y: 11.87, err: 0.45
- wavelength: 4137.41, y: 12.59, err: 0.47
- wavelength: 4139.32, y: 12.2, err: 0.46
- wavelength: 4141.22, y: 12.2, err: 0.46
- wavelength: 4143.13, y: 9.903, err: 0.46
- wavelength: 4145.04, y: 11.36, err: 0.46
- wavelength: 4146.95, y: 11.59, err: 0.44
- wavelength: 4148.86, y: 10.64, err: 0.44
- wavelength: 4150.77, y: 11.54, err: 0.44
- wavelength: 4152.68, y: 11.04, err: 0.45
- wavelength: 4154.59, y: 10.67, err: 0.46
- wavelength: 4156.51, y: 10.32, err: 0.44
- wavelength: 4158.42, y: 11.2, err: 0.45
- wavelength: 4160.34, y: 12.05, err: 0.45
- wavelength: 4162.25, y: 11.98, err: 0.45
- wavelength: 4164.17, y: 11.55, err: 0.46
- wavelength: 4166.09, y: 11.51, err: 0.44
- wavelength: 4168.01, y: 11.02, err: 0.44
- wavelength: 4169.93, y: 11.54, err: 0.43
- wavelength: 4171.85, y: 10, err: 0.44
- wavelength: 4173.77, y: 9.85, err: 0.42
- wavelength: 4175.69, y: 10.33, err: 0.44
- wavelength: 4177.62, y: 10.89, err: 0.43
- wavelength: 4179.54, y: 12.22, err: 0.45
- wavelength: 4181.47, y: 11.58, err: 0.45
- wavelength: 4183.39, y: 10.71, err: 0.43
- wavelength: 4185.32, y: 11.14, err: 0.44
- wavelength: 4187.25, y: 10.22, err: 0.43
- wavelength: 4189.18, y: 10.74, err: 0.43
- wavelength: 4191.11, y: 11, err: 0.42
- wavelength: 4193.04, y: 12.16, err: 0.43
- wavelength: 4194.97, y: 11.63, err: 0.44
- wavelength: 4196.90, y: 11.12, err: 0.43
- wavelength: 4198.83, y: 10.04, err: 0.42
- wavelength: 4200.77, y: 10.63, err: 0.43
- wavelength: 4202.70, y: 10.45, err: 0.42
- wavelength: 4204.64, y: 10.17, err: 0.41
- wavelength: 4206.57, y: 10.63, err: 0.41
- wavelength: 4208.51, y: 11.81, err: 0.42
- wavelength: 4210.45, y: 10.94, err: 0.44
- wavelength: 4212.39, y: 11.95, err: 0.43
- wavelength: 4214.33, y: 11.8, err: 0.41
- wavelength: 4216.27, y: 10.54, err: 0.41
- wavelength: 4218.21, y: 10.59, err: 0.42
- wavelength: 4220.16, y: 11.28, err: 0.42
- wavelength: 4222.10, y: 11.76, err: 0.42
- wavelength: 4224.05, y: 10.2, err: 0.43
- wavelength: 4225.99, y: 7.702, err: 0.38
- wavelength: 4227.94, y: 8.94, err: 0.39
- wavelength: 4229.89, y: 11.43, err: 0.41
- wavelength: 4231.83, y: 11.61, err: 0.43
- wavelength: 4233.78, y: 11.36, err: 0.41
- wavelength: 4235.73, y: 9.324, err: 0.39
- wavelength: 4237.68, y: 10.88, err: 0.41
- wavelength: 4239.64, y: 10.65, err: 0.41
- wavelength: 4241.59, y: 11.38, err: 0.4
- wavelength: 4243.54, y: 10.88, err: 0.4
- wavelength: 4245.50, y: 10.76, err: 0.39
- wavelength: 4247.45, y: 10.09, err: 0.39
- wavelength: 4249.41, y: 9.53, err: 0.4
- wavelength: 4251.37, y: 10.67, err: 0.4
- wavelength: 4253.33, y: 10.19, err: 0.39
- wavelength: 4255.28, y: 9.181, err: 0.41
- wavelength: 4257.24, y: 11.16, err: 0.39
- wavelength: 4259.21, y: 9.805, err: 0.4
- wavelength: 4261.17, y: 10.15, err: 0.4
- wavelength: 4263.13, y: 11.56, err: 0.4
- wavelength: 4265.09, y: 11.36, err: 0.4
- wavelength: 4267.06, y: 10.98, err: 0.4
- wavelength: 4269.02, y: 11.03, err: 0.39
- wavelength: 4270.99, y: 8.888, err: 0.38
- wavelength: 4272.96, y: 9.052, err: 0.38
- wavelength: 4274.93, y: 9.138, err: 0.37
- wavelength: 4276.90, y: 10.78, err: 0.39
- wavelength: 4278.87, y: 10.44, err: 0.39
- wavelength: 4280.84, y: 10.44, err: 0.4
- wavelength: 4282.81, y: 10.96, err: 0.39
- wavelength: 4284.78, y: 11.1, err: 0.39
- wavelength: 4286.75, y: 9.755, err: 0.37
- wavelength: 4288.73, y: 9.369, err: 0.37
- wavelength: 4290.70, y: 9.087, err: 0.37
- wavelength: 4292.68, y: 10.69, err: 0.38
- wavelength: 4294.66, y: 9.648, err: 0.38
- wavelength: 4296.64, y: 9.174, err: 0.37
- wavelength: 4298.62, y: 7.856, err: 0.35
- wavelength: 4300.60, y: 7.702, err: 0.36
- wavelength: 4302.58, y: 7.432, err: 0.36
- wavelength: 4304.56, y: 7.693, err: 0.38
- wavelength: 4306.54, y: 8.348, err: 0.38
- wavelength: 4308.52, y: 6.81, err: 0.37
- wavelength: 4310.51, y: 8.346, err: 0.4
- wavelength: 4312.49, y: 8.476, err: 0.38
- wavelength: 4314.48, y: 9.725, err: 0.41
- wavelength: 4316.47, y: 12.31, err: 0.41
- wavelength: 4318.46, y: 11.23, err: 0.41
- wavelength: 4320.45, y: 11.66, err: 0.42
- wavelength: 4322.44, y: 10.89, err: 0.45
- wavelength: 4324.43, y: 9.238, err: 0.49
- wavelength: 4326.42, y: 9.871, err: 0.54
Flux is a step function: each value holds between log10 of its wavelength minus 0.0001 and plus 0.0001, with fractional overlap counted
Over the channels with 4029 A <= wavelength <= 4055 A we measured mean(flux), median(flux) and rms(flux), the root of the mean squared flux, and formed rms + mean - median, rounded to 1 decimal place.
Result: 10.6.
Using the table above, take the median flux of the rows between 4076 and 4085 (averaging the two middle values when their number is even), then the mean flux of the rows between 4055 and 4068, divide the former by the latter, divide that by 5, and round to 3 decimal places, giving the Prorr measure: 0.198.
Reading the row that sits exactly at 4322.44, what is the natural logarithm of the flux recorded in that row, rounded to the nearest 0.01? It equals 2.39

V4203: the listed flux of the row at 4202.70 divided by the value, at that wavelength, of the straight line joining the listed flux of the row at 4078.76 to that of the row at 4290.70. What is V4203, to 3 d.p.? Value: 1.085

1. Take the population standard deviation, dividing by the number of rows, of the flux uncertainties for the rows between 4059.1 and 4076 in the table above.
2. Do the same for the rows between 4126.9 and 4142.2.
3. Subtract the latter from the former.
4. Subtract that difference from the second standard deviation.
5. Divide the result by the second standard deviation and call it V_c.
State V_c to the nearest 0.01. 0.61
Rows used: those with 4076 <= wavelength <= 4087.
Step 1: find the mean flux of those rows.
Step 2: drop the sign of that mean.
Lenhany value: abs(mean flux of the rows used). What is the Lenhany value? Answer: 10.8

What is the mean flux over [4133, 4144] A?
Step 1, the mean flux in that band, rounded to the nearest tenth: 11.5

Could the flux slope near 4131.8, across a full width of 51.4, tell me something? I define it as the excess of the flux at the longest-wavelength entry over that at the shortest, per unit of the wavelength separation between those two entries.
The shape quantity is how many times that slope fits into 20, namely -2537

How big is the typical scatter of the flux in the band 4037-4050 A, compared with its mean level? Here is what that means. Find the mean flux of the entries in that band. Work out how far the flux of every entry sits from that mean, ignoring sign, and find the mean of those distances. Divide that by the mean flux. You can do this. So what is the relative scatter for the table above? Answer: 0.11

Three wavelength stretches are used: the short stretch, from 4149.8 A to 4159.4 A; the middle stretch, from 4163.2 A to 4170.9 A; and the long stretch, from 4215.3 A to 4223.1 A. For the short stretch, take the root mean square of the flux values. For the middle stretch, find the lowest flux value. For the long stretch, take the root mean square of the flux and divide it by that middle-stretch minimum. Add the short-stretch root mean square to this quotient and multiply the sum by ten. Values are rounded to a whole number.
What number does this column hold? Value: 120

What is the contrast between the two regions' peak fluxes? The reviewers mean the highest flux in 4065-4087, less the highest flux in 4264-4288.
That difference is 0.95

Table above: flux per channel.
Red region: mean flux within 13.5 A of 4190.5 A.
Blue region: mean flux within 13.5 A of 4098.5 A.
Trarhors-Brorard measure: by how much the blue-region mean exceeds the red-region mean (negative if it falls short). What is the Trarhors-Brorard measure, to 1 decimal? -0.5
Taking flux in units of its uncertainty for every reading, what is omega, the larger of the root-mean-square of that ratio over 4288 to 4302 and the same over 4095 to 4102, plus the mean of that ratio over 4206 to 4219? 51.3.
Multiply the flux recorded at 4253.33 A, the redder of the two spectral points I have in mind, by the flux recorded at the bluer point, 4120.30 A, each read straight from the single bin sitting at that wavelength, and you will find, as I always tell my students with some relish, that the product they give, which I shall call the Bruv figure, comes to 107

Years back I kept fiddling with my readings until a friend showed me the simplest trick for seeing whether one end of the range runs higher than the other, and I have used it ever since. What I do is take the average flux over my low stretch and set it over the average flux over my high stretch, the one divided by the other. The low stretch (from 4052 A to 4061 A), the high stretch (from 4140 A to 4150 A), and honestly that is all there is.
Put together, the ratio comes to 1.01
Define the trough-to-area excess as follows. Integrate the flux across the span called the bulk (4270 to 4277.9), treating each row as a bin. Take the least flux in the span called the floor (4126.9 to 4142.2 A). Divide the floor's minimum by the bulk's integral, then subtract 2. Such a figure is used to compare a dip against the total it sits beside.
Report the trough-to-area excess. -1.86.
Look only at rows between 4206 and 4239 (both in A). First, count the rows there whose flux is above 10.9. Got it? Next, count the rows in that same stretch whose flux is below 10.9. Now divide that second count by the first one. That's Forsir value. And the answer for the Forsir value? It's 0.89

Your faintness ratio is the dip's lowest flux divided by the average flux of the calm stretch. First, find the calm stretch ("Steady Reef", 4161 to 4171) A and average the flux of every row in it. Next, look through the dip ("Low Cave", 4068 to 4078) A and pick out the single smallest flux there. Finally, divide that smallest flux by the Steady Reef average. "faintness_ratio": 0.83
